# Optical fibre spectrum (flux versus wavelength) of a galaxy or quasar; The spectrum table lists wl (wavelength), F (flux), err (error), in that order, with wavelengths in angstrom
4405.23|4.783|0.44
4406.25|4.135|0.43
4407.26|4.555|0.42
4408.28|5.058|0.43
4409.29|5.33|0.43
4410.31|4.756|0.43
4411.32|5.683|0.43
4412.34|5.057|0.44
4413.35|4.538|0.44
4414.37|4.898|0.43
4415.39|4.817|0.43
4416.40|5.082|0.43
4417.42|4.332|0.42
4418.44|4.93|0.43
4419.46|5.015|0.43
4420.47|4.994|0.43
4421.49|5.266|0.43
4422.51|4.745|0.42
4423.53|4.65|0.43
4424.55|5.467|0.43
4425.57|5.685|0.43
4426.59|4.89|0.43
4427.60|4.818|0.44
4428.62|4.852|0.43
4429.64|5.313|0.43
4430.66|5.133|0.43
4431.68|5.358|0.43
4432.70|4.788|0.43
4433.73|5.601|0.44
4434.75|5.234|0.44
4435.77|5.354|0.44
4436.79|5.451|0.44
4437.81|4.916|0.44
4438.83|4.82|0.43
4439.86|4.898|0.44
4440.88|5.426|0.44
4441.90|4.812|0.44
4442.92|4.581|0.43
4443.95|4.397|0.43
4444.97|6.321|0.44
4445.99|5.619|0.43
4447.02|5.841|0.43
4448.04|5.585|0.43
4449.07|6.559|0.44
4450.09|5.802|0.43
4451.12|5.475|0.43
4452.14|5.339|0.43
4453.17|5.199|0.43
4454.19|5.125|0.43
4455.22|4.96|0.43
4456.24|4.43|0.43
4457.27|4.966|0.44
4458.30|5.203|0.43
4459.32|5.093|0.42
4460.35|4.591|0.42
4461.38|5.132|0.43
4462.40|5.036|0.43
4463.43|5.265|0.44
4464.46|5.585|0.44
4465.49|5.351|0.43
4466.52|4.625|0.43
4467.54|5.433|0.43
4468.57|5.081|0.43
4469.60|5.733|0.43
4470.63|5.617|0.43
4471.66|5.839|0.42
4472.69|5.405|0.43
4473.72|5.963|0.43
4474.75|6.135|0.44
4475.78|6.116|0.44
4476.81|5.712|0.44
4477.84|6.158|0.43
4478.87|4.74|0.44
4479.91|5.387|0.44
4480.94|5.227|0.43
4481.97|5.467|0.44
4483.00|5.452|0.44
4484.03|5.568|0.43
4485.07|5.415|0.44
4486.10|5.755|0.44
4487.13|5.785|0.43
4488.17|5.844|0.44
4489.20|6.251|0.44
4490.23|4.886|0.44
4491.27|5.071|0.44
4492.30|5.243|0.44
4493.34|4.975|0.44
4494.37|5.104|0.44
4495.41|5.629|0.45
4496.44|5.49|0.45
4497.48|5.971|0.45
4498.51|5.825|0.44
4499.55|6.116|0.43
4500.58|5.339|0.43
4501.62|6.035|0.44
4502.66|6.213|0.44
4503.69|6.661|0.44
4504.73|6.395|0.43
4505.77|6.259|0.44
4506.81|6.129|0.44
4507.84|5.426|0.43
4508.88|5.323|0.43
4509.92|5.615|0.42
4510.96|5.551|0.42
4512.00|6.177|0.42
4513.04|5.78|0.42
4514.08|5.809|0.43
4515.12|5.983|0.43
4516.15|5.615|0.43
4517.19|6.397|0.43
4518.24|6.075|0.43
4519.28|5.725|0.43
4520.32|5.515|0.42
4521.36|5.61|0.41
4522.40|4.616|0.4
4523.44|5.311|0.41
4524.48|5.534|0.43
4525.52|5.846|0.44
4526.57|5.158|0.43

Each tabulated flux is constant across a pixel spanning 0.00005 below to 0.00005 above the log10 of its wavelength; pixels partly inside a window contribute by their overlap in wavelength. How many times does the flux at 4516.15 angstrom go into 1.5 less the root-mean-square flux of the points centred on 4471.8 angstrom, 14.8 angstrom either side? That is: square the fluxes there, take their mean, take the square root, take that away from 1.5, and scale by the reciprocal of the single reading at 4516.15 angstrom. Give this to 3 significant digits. -0.700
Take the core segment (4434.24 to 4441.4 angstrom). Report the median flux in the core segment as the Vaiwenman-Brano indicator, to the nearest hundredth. 5.23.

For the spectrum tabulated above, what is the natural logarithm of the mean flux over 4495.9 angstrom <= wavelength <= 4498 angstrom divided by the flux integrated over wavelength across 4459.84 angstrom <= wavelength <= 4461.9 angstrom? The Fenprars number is -0.56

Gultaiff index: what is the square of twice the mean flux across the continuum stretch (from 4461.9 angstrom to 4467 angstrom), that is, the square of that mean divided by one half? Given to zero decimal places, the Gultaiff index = 107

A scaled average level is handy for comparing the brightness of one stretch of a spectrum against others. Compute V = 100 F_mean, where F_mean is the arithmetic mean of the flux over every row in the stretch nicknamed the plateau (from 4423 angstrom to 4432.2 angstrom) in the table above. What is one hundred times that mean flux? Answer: 513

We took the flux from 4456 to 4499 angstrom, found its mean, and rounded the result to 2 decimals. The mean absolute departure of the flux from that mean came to 0.36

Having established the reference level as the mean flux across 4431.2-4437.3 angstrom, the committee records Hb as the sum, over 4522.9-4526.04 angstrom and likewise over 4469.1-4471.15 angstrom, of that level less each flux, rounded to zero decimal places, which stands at -2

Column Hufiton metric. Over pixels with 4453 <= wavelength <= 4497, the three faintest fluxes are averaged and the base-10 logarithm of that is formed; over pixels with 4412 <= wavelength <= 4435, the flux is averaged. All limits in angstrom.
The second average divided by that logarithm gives 7.63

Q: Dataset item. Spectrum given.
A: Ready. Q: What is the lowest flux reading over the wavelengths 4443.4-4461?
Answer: 4.397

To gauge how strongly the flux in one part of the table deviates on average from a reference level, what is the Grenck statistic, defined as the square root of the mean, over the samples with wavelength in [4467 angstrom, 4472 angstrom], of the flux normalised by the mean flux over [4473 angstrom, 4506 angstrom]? 0.986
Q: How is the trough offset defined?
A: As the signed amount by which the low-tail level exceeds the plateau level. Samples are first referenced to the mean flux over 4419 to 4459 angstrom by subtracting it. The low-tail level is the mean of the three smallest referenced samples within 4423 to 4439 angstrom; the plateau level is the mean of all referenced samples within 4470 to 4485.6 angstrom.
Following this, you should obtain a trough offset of -0.86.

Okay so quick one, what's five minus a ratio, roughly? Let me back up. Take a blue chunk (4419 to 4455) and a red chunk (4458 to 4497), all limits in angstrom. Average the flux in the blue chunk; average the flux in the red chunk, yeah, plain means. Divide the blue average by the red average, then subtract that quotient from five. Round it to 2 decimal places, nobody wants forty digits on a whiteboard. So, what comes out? 4.04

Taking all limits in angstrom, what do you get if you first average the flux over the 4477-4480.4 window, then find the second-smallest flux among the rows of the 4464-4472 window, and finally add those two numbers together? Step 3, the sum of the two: 10.5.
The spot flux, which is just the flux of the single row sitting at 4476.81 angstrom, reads 5.712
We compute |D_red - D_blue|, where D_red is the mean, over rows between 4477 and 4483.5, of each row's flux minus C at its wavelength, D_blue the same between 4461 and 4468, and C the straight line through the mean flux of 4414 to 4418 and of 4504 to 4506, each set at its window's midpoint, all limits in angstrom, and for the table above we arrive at 0.1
